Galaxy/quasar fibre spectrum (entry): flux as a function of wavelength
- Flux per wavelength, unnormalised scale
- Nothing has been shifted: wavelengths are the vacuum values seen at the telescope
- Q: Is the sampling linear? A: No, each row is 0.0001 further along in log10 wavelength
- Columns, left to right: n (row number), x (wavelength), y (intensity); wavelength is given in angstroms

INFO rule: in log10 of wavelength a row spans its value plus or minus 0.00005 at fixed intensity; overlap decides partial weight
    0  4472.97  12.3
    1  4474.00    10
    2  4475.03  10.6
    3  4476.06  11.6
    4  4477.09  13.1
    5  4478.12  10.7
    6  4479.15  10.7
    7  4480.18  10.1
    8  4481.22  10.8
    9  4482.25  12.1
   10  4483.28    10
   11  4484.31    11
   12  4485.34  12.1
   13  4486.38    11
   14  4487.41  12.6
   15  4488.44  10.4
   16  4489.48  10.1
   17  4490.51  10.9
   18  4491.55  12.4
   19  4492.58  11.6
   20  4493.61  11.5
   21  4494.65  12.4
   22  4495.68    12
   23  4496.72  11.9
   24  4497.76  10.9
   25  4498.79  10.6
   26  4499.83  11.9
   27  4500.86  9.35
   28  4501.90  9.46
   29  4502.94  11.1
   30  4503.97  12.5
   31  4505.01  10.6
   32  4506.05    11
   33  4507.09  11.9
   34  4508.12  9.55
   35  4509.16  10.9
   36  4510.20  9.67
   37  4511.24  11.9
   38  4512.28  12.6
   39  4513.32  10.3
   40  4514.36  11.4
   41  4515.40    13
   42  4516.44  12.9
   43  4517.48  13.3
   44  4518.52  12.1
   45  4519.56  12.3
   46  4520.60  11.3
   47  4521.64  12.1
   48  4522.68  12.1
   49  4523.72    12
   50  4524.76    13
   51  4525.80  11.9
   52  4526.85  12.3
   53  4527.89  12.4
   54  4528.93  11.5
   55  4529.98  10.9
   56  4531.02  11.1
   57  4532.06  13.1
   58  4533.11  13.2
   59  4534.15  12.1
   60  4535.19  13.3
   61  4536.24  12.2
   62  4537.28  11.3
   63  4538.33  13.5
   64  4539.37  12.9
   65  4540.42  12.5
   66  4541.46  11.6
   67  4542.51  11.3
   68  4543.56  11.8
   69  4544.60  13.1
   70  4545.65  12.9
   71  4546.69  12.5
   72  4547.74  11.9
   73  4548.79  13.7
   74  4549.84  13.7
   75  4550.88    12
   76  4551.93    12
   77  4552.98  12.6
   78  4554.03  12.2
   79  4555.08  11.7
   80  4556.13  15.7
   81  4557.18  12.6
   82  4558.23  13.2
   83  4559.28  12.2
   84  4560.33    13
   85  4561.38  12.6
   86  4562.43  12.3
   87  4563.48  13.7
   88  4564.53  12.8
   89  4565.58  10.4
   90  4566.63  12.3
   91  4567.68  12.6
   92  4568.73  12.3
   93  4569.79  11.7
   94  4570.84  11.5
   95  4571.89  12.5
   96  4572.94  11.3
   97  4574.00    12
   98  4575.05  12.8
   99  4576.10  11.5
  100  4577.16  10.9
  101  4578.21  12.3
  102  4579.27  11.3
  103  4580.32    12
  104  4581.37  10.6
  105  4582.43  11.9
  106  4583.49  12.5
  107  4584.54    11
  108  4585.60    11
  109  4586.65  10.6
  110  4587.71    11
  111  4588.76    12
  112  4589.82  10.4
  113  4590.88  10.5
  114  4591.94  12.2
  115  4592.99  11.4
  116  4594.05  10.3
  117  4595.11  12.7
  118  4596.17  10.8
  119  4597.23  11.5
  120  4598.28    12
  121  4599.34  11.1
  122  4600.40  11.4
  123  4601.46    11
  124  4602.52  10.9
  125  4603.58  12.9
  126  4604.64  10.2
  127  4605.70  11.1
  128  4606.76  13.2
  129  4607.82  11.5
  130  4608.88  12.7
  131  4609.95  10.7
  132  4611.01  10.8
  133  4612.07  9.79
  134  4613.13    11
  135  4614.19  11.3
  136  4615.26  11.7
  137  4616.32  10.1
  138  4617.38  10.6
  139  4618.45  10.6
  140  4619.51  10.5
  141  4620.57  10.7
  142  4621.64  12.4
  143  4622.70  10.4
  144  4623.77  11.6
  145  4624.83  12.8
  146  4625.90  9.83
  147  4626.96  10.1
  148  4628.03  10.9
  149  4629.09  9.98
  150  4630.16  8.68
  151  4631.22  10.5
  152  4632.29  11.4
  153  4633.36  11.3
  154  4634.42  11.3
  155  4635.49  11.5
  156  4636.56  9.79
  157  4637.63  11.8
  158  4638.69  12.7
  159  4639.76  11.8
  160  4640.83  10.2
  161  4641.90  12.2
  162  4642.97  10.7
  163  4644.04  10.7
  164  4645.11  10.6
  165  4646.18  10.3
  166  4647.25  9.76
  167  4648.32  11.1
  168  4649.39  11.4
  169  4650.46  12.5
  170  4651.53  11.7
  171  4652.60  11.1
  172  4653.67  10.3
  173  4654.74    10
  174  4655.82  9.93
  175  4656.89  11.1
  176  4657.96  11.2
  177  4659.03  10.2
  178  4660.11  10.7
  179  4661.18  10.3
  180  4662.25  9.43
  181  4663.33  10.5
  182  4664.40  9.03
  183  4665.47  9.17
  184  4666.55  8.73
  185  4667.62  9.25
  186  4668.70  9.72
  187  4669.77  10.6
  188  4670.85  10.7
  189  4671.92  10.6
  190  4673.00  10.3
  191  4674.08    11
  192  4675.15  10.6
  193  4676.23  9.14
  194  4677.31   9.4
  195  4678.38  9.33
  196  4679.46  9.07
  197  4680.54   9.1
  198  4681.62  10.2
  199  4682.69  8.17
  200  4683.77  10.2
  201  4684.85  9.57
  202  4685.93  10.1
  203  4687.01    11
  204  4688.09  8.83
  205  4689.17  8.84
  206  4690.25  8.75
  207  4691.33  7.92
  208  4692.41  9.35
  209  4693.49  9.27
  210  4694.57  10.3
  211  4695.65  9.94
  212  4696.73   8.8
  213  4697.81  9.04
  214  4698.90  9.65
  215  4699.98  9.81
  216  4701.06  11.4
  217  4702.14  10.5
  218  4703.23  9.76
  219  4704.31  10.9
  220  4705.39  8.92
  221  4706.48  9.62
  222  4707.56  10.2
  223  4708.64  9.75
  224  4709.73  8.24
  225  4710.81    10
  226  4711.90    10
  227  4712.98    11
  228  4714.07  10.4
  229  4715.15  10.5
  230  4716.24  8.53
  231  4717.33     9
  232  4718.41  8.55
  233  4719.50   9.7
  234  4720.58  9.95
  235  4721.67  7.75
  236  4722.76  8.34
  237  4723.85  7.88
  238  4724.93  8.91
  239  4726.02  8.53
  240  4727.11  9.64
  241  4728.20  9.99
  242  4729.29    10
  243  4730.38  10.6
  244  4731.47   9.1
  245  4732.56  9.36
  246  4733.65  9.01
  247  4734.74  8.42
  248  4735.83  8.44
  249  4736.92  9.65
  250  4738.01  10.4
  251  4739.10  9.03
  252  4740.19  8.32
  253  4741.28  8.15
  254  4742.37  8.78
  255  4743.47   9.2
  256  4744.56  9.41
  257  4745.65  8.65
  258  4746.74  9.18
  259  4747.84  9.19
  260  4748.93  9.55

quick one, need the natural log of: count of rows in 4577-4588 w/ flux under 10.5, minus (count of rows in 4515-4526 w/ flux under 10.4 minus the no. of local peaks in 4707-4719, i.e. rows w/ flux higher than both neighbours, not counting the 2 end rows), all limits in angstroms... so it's 1.1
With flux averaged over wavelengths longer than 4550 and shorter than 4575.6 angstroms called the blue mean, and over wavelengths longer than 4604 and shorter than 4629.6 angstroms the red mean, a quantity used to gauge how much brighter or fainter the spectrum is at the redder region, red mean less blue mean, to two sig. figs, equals -1.4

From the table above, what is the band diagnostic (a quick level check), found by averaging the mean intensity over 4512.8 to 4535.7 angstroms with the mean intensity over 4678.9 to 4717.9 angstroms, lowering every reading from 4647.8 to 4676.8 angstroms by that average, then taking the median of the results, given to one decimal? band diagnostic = -0.4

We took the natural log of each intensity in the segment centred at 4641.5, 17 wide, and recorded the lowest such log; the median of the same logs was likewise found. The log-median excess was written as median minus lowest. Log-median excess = 0.138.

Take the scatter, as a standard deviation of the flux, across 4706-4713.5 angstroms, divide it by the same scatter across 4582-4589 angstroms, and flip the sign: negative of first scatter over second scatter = -1.2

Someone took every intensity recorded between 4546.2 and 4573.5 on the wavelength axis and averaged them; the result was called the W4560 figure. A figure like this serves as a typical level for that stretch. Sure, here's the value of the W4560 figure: 12.5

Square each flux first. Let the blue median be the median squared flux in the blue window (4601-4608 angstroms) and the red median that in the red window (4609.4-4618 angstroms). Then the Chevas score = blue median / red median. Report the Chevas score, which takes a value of 1.07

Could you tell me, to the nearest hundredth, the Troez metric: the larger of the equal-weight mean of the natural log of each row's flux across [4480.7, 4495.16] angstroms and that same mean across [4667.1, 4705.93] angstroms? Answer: 2.43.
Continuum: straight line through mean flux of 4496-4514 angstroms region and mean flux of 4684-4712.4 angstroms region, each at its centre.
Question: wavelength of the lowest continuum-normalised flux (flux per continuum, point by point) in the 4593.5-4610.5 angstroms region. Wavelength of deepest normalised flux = 4604.64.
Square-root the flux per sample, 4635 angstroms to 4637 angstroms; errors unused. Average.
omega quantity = 3.26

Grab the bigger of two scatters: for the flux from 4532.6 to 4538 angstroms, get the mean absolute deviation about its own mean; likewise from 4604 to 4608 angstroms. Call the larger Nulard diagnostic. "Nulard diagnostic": 0.85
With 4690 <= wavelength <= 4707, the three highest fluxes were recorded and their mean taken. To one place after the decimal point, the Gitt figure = 10.9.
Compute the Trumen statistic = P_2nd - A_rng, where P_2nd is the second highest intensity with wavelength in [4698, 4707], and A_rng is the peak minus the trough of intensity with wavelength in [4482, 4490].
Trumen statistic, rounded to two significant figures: 8.3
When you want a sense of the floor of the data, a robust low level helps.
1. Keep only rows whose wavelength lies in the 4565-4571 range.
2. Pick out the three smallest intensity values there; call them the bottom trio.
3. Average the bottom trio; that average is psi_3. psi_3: 11.2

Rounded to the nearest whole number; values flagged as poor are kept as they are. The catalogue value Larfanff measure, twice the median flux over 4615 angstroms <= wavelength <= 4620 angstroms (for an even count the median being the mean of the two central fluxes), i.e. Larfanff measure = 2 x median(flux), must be 21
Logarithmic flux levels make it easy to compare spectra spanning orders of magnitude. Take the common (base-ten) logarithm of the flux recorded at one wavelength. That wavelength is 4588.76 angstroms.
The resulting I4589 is 1.08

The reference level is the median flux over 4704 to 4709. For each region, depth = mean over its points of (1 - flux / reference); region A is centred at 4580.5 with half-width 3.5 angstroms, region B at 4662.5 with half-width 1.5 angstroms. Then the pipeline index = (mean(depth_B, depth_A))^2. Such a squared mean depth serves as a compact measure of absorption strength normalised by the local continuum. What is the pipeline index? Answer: 0.013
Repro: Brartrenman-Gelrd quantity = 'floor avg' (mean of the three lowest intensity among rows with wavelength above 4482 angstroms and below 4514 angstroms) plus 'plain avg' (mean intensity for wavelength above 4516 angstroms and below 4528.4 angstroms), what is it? 21.8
